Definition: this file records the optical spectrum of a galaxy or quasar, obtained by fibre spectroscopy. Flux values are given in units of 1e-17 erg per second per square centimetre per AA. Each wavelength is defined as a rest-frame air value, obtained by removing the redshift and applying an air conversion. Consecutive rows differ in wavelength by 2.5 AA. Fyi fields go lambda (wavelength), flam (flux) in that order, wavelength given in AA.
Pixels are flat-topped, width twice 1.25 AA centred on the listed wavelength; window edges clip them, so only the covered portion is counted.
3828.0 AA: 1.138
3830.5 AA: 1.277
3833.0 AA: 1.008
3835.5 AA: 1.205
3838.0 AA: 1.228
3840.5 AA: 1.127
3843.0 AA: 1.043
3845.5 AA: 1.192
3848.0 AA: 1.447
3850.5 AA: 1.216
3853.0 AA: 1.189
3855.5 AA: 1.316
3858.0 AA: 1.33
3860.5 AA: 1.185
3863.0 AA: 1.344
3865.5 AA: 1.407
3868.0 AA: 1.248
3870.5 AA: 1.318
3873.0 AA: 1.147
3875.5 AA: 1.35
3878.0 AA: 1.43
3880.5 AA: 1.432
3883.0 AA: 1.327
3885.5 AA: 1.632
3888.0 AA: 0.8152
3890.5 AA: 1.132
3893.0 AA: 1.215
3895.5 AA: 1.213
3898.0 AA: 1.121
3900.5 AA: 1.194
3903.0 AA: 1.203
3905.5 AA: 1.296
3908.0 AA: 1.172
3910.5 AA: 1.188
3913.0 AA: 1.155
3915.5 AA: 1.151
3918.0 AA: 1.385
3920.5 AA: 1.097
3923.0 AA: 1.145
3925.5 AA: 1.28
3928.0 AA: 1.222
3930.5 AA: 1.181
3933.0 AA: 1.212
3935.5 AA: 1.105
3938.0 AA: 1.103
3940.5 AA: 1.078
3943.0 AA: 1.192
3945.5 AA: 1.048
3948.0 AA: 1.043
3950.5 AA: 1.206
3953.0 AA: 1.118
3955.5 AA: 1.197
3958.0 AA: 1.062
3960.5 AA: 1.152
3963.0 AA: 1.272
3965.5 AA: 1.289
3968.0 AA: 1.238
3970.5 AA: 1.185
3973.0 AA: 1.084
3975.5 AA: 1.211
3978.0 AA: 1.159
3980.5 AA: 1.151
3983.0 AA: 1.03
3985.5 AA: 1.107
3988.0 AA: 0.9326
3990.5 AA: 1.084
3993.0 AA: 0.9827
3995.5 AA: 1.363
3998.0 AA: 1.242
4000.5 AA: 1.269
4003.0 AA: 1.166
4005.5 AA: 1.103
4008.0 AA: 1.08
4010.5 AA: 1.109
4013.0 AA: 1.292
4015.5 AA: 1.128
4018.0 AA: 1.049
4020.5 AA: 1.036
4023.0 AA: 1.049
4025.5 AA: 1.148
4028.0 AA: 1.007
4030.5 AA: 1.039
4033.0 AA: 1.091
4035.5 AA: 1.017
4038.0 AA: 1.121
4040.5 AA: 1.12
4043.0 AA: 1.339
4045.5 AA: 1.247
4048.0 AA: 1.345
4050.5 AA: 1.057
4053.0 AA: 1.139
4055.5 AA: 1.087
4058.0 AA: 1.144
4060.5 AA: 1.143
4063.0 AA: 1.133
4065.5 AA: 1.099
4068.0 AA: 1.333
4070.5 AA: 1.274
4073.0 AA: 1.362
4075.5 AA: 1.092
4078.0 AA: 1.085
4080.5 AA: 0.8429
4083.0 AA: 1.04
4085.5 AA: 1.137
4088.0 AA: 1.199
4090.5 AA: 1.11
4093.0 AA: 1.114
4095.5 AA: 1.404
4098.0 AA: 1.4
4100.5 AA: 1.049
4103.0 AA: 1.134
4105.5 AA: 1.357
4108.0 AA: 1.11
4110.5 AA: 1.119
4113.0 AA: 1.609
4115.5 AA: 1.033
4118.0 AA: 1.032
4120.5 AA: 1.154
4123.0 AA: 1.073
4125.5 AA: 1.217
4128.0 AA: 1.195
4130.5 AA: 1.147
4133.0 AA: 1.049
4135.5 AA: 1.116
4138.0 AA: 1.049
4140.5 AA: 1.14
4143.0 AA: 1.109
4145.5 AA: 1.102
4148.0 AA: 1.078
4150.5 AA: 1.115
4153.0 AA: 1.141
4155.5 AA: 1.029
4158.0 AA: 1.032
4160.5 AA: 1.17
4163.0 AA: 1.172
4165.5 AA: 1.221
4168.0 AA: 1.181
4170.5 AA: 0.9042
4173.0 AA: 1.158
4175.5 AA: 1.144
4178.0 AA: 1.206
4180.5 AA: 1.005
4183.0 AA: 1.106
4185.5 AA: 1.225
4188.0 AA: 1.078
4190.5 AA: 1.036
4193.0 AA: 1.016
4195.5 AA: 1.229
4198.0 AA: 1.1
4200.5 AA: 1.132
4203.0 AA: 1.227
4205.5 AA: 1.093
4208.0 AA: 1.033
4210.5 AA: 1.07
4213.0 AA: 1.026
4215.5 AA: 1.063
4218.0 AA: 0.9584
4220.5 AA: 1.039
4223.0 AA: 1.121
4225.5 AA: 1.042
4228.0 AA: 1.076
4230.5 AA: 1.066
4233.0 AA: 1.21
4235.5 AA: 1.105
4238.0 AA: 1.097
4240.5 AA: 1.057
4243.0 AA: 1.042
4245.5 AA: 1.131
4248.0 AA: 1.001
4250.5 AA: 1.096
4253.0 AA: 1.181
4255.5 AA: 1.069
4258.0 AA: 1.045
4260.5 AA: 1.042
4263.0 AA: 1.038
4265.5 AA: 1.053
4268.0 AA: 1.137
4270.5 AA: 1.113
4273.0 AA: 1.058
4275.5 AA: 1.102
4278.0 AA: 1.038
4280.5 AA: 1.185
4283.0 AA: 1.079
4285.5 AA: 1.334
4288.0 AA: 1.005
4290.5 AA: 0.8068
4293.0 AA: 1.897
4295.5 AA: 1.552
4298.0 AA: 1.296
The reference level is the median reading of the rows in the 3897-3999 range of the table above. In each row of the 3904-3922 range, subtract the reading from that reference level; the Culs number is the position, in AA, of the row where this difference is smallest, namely 3918.0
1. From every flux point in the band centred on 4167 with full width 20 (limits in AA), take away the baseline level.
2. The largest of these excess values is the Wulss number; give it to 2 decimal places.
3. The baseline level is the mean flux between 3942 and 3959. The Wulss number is 0.10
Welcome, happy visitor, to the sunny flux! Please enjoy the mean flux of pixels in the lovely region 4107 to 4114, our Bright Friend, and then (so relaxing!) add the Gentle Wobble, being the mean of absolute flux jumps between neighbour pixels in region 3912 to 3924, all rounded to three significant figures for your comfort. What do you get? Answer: 1.42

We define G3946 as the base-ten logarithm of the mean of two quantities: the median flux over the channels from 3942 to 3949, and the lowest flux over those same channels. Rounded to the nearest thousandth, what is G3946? 0.019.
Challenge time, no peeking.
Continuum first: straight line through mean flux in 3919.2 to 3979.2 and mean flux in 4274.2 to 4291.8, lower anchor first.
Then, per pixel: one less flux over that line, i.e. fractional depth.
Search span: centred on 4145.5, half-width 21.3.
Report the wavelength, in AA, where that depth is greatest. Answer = 4155.5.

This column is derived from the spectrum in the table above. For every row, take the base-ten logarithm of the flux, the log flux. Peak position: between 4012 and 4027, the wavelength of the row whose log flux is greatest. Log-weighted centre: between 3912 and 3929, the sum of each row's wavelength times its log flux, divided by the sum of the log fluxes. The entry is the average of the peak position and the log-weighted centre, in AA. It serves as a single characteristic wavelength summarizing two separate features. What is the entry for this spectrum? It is 3966.9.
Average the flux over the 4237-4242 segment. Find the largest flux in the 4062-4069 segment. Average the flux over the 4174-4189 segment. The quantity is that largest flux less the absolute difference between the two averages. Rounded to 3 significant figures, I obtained 1.28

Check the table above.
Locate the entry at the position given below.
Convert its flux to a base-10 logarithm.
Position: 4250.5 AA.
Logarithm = 0.04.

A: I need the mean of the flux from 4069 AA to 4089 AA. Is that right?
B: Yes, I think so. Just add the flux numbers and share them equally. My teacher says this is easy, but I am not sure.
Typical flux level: 1.13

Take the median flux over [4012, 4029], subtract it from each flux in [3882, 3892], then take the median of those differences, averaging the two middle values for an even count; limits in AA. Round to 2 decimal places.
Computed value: 0.18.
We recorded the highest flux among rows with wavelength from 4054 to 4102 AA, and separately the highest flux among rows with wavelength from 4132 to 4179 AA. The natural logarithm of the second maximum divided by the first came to -0.14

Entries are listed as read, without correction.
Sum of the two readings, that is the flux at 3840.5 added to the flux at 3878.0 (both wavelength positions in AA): 2.56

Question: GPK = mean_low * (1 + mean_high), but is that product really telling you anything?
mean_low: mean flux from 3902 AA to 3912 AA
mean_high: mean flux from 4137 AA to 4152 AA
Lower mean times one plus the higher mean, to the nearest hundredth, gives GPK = 2.55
